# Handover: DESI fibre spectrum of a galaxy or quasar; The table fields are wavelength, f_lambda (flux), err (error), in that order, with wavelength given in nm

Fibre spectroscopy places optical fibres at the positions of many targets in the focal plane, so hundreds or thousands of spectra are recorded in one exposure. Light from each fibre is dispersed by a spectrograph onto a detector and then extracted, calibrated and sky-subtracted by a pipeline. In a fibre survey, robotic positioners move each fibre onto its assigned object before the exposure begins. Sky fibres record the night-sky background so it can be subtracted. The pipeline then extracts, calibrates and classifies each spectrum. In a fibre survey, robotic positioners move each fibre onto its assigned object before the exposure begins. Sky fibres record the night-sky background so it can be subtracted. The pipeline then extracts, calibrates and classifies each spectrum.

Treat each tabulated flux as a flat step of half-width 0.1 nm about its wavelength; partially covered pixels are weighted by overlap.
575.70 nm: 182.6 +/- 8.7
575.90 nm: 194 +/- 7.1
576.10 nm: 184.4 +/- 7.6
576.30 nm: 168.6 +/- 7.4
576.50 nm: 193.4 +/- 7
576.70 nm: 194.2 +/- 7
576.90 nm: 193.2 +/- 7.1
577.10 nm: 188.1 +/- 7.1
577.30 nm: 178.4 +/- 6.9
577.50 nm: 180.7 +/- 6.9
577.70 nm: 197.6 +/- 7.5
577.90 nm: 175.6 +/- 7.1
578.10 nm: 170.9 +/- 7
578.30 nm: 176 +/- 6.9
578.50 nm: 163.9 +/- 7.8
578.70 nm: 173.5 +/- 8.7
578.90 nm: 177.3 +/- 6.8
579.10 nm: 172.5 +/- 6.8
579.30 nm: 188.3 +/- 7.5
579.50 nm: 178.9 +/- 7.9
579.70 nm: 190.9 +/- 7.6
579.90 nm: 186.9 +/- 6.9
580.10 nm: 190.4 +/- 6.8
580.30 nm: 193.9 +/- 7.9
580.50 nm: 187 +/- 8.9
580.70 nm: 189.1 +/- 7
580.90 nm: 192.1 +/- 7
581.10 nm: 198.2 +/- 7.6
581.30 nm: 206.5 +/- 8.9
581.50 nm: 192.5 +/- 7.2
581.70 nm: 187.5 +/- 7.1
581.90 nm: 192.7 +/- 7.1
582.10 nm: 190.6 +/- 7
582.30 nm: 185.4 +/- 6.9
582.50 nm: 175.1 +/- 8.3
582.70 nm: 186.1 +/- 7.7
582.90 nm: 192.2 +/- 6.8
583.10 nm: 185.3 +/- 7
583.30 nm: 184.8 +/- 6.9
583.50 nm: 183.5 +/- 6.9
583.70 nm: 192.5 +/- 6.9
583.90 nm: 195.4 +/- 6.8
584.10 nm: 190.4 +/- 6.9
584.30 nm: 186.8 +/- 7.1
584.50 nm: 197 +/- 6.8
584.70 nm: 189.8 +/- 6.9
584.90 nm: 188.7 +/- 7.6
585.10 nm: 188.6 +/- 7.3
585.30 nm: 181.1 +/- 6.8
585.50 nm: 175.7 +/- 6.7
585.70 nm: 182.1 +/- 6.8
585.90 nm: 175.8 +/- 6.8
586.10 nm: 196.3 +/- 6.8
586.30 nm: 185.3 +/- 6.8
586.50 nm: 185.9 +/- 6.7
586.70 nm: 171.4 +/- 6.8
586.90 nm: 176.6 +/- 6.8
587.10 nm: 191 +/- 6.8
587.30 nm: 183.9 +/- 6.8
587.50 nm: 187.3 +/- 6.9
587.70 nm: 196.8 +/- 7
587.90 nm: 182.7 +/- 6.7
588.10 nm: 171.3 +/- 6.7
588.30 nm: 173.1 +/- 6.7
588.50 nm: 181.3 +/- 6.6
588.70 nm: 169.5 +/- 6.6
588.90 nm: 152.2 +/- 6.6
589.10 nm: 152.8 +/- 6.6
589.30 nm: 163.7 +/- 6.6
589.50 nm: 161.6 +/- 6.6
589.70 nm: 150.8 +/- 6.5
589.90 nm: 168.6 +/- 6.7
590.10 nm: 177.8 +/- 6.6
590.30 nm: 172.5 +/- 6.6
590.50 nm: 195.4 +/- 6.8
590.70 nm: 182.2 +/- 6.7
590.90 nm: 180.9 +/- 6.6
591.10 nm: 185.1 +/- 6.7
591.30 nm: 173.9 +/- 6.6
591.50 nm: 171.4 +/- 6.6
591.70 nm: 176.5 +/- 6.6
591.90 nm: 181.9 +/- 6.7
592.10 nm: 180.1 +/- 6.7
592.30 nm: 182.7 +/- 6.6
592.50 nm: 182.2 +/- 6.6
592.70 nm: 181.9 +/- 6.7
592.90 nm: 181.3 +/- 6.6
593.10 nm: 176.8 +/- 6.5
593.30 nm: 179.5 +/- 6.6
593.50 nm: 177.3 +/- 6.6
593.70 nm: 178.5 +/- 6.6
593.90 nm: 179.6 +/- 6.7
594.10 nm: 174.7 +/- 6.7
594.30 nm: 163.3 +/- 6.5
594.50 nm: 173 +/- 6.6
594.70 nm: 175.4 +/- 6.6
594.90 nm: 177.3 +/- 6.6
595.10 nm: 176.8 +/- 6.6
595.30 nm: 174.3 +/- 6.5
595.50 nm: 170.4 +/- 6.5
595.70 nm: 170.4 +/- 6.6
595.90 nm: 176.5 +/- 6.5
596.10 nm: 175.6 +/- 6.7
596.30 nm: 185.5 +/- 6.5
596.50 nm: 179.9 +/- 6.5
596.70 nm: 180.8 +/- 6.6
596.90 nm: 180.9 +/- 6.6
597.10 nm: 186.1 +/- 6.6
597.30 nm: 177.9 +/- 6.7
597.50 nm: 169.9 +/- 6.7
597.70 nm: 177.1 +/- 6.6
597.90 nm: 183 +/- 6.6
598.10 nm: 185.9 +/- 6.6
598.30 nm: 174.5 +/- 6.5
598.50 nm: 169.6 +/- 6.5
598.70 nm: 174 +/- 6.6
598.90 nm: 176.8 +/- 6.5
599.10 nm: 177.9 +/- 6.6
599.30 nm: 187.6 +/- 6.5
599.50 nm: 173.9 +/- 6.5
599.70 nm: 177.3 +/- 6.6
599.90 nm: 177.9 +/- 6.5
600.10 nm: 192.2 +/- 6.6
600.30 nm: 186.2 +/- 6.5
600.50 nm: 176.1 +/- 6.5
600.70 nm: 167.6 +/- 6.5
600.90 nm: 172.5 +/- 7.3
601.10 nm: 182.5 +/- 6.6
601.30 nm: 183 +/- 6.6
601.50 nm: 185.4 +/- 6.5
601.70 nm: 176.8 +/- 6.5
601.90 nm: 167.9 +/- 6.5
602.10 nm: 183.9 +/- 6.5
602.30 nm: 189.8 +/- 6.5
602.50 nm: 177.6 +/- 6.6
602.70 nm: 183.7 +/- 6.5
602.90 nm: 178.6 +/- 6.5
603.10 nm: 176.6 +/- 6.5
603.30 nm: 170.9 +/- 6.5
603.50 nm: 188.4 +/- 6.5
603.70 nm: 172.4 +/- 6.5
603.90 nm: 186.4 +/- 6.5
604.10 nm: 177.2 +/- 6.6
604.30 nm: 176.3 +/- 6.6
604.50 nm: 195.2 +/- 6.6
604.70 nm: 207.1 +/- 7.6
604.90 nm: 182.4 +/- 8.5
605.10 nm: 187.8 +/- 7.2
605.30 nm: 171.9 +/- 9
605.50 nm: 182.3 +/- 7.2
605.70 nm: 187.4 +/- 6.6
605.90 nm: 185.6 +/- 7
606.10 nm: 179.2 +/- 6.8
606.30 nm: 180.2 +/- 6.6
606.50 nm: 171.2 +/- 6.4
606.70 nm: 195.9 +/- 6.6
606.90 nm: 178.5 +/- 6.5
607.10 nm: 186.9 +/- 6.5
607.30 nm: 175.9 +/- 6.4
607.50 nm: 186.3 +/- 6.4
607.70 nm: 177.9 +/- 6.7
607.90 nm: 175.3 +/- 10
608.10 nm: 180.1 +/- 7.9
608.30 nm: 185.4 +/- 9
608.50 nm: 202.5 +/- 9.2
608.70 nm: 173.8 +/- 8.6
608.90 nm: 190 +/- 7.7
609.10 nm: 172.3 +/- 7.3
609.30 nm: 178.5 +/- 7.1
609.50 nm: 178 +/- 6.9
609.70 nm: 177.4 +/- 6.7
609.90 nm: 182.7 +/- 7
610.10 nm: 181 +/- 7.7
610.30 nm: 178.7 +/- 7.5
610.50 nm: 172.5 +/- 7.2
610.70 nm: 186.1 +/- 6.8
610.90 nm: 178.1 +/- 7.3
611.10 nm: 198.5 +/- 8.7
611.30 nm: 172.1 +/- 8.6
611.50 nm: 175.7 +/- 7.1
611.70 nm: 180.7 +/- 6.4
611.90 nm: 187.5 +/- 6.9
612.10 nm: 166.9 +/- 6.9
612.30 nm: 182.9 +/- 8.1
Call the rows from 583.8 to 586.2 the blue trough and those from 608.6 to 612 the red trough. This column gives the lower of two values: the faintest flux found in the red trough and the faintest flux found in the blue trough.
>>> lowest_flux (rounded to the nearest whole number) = 172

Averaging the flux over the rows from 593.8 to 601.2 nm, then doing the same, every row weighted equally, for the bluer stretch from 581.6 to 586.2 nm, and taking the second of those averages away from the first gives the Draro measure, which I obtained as -10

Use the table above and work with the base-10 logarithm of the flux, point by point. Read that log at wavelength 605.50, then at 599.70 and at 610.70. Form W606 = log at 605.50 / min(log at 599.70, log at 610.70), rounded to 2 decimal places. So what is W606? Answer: 1.01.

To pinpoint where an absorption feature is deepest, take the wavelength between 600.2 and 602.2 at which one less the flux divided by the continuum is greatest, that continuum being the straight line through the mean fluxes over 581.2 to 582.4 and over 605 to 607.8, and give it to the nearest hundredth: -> 600.70 nm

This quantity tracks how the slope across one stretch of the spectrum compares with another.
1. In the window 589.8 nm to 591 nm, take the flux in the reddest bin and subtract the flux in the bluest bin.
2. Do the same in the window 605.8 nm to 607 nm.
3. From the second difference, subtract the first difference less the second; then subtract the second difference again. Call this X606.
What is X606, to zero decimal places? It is -19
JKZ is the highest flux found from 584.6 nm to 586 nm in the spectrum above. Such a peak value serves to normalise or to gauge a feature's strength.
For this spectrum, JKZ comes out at 189.8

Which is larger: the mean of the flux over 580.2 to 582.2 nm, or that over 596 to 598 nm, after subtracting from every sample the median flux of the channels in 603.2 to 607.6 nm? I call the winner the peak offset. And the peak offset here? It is 11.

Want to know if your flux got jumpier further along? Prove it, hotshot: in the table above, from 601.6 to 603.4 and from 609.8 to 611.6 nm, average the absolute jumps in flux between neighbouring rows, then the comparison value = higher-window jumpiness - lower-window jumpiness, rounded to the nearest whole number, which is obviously 3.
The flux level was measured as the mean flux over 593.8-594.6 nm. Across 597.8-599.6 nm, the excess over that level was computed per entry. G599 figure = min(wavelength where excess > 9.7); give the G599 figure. 597.90 nm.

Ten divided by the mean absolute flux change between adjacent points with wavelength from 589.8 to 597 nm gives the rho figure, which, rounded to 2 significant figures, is 2.2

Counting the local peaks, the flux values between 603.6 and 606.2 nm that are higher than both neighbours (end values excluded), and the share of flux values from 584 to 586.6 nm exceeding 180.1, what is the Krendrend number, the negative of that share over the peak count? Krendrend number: -0.21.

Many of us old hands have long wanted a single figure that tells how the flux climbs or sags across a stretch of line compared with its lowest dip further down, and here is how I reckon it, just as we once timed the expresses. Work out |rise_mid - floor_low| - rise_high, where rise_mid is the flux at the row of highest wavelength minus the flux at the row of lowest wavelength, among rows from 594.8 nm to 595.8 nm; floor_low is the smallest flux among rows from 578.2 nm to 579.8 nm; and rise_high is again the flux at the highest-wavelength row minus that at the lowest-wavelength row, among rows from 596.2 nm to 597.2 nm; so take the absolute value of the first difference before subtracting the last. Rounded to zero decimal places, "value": 170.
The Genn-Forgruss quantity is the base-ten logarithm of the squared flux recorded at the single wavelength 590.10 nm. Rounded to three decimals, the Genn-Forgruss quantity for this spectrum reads 4.500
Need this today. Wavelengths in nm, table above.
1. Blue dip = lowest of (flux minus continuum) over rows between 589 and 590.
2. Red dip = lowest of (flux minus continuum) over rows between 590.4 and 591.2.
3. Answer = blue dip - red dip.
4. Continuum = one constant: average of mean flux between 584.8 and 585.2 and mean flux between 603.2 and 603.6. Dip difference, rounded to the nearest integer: -30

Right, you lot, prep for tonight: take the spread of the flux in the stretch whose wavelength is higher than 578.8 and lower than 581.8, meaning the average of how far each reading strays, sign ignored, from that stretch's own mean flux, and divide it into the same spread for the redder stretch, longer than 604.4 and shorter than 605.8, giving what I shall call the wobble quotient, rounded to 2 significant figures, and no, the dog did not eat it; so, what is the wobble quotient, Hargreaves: 1.3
